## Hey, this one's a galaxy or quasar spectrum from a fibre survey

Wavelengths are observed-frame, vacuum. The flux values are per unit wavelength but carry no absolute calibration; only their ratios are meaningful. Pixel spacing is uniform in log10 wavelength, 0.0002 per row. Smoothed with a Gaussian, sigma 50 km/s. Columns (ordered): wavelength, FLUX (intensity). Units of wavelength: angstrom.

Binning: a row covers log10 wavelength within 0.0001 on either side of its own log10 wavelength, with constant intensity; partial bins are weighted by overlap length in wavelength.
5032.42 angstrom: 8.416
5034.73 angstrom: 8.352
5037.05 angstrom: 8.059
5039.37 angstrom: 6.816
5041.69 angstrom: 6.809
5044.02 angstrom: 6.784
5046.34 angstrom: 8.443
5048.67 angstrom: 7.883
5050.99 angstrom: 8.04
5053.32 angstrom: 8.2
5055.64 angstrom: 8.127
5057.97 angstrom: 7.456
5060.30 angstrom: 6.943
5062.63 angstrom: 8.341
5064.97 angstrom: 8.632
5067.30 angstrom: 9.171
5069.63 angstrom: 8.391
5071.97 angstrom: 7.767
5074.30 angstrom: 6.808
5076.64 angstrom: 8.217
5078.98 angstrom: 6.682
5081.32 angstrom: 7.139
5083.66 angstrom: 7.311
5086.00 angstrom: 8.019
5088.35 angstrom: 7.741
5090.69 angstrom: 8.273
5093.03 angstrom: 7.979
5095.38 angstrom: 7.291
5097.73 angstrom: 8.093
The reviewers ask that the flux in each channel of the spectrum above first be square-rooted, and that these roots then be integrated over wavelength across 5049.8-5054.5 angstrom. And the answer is 13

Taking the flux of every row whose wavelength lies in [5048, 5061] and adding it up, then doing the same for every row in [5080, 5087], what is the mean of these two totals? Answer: 35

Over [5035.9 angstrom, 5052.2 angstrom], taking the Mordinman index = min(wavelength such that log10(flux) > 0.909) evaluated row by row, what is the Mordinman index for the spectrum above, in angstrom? 5046.34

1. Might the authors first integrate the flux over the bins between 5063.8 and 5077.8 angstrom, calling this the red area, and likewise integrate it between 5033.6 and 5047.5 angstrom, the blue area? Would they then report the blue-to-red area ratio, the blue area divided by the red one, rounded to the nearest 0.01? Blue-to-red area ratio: 0.92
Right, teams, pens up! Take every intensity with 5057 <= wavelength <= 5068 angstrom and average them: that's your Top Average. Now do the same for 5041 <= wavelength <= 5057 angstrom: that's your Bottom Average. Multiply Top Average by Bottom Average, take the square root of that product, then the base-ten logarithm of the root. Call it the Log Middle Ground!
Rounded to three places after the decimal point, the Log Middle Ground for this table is 0.899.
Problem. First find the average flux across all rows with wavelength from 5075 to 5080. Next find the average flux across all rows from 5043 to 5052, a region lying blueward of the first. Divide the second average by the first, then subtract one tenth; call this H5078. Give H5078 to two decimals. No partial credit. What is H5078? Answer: 0.95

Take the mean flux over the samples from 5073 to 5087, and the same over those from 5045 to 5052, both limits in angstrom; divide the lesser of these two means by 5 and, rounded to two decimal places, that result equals 1.47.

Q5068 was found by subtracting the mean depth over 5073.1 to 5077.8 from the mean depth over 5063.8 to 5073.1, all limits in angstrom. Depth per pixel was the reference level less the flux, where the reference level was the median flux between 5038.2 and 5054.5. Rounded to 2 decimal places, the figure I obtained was -0.98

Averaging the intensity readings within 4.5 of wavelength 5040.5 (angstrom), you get 7.1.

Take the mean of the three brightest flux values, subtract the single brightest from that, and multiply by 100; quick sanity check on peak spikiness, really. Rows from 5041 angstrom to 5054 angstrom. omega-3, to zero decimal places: -22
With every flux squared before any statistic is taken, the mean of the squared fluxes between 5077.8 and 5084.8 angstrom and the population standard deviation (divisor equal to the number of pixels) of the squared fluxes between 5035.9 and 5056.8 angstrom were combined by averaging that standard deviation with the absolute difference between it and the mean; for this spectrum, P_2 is 24.8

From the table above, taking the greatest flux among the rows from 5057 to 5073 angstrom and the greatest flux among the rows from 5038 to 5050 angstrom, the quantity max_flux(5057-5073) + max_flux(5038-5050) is 17.6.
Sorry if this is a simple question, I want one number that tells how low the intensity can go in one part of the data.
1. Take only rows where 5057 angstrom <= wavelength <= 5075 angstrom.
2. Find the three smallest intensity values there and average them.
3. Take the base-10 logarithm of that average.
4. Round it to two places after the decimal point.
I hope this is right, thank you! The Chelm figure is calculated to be 0.85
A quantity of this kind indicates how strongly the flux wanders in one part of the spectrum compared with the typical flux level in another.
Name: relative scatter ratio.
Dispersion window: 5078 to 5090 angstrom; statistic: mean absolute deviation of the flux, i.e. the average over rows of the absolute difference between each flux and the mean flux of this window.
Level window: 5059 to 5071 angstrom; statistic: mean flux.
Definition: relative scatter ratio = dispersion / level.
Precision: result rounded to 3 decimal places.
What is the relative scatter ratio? 0.048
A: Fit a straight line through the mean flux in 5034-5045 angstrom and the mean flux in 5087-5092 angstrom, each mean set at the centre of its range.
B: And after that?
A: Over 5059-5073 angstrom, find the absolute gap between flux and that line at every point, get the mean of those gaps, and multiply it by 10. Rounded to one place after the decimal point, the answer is 7.4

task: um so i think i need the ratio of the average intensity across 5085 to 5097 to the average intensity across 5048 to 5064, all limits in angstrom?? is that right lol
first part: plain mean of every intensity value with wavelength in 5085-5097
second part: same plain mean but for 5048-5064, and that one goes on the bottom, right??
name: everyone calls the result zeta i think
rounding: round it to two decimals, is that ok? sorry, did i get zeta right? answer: 1.00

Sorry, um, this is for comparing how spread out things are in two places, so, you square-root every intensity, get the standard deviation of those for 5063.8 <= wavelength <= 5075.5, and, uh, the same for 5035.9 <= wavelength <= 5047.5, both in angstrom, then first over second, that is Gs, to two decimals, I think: 1.10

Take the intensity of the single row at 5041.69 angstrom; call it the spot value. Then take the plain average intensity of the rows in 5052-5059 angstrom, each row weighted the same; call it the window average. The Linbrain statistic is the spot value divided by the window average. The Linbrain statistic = 0.86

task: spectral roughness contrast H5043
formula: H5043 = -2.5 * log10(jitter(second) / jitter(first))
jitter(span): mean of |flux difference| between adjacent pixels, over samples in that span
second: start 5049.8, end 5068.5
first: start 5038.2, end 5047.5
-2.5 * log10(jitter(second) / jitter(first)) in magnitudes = 0.09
